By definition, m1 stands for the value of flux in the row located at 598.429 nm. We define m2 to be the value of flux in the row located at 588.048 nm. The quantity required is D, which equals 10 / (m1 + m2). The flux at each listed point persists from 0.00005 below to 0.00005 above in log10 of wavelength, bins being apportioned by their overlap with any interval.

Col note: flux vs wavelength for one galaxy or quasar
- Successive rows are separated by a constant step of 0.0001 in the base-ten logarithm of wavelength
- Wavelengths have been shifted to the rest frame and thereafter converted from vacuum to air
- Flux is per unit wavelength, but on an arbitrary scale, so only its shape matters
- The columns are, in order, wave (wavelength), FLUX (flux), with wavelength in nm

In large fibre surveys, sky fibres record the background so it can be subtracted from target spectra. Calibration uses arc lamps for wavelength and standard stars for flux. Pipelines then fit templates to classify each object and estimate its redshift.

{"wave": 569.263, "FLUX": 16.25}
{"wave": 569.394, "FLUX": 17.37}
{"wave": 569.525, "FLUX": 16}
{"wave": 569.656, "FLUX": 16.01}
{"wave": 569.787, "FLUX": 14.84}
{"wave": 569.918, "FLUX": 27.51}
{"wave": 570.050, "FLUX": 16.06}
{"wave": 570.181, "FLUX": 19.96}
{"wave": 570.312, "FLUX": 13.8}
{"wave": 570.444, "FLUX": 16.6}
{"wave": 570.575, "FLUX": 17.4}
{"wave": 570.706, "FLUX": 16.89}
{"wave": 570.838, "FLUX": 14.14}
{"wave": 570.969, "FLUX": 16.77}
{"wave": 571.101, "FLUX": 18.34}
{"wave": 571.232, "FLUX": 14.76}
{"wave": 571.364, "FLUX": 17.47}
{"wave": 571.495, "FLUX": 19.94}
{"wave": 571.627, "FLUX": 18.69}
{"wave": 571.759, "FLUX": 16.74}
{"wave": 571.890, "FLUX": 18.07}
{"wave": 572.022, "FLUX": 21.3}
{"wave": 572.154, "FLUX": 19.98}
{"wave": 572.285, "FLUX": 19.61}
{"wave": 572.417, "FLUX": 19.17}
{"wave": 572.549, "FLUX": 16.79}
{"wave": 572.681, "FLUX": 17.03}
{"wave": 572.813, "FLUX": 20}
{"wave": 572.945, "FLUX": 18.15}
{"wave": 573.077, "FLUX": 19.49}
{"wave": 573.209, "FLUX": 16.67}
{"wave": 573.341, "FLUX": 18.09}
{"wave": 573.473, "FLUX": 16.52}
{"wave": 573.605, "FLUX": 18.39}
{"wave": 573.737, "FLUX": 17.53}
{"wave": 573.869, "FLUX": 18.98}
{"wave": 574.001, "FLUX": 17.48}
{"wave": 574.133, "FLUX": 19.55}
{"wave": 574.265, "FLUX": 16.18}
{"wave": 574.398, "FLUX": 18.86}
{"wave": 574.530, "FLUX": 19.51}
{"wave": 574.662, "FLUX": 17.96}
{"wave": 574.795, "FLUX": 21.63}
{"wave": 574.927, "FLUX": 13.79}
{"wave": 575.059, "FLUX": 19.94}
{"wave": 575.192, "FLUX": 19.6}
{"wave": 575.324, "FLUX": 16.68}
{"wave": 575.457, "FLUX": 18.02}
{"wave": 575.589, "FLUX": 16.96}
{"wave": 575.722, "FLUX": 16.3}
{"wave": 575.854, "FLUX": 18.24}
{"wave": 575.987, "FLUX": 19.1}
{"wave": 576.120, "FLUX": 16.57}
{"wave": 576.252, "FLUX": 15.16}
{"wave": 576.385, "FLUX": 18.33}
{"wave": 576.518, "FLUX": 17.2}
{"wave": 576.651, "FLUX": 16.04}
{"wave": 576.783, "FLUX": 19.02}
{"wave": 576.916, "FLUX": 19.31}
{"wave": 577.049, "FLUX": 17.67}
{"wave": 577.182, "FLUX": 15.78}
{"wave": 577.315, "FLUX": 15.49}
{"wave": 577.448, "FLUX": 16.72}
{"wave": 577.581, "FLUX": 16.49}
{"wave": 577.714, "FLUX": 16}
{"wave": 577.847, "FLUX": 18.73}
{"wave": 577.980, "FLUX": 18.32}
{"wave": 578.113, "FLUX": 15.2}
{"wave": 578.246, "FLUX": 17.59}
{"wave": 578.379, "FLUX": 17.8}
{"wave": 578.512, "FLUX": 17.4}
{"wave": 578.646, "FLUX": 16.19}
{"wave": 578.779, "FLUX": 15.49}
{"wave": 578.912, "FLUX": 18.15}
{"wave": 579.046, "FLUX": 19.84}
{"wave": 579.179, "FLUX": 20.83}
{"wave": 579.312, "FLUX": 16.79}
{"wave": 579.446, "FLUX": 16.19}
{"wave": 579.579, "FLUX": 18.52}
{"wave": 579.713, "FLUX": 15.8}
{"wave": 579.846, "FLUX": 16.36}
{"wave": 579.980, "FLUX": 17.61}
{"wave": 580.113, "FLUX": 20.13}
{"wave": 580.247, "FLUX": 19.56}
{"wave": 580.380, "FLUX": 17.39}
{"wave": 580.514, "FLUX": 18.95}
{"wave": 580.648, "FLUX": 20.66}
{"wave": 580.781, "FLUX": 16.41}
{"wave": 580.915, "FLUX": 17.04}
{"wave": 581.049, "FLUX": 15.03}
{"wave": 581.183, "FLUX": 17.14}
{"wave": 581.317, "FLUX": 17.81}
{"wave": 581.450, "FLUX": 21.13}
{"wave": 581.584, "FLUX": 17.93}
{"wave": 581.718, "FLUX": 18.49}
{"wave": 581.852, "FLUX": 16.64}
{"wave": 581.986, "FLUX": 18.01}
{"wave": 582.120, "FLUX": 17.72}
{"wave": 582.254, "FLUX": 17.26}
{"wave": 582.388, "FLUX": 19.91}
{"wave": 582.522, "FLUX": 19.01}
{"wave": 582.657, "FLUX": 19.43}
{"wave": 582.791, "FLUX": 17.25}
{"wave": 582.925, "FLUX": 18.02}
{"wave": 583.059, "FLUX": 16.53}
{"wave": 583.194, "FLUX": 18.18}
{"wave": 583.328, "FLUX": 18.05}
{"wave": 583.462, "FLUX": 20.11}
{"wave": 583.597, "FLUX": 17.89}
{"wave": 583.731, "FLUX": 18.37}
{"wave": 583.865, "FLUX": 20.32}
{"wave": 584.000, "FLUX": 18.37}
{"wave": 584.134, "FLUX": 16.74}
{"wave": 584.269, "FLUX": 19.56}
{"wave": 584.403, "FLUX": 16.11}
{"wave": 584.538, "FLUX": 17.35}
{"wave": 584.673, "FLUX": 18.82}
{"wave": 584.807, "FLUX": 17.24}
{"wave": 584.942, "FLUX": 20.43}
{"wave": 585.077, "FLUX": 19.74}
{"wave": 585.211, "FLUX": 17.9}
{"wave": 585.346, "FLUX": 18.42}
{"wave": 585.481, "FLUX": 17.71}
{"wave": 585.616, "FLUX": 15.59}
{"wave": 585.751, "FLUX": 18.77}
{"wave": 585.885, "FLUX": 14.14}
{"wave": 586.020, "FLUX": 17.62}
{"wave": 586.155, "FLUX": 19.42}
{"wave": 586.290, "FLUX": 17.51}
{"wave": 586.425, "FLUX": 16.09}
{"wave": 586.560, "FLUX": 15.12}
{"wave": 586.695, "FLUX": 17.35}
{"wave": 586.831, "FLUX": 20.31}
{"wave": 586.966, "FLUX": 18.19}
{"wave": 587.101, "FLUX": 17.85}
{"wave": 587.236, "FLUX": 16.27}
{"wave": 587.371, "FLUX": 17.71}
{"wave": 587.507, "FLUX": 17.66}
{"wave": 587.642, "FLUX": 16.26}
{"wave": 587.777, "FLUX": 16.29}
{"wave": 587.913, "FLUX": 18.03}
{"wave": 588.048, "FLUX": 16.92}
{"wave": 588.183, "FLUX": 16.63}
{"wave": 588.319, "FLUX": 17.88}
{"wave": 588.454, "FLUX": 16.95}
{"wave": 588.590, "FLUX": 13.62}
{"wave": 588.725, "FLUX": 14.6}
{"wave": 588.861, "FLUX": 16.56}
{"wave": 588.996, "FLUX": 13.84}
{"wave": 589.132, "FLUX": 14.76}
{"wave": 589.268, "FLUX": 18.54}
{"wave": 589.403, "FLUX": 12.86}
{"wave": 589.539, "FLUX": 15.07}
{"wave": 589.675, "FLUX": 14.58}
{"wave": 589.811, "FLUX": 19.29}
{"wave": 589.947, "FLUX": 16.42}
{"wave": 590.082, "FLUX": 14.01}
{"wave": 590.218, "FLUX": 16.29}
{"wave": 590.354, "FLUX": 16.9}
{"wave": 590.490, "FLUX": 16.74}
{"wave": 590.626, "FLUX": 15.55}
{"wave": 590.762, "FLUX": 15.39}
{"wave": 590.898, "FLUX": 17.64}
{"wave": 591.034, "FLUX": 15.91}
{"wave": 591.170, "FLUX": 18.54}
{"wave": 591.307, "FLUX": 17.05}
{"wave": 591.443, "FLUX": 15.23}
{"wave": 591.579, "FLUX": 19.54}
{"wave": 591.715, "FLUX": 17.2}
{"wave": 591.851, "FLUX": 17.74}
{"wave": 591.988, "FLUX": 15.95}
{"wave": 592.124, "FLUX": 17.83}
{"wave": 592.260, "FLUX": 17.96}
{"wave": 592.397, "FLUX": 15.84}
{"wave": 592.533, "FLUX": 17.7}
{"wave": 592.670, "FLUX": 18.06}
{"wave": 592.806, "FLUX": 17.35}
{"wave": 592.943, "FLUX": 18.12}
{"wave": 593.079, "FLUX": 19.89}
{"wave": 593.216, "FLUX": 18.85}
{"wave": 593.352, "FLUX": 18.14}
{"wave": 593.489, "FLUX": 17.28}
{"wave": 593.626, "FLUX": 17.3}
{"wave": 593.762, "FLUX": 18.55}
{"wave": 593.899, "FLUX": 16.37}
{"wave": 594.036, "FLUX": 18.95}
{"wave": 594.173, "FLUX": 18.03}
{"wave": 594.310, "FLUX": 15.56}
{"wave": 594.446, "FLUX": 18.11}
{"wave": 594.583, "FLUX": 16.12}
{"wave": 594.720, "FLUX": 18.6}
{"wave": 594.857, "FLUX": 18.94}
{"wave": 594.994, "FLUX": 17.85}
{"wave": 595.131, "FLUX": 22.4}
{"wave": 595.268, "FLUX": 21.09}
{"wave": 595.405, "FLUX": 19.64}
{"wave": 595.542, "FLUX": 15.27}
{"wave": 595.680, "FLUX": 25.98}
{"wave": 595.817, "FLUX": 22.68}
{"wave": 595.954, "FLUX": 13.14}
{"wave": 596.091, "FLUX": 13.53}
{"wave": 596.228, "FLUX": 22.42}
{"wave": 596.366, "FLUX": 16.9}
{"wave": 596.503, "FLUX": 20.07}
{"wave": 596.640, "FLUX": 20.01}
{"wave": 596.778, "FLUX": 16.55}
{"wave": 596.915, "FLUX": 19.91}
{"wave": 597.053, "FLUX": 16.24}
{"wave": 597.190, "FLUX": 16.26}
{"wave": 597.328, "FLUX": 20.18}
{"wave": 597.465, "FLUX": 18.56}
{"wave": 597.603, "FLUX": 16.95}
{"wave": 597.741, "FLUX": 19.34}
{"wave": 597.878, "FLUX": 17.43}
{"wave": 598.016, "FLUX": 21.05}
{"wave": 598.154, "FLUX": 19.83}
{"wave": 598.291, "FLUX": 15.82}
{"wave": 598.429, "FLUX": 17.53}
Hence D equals 0.290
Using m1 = 17.53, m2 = 16.92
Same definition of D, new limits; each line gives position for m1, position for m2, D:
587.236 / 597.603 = 0.301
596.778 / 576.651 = 0.307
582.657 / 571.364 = 0.271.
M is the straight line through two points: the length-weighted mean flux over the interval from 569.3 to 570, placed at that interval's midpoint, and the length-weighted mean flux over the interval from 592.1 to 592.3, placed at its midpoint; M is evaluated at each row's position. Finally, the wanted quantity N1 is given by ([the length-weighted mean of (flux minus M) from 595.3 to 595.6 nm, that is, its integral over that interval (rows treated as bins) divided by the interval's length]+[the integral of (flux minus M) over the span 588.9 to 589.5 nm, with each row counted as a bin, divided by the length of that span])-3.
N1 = -6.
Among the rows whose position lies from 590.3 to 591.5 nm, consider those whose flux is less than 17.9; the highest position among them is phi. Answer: 591.443 nm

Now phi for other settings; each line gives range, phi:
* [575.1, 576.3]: 576.252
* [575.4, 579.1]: 578.779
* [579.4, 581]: 580.915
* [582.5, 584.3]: 584.134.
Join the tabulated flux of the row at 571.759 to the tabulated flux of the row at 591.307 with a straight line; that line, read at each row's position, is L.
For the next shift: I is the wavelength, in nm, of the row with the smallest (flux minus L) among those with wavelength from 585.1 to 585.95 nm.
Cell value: 585.885 nm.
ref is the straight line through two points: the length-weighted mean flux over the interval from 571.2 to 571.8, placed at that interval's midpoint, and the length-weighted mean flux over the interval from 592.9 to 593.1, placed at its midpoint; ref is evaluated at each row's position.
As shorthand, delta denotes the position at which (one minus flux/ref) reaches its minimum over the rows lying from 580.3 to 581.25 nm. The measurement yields 580.648 nm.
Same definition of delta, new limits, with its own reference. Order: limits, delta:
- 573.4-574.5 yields 574.133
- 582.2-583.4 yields 582.388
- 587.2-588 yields 587.913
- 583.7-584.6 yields 583.865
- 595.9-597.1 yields 596.228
